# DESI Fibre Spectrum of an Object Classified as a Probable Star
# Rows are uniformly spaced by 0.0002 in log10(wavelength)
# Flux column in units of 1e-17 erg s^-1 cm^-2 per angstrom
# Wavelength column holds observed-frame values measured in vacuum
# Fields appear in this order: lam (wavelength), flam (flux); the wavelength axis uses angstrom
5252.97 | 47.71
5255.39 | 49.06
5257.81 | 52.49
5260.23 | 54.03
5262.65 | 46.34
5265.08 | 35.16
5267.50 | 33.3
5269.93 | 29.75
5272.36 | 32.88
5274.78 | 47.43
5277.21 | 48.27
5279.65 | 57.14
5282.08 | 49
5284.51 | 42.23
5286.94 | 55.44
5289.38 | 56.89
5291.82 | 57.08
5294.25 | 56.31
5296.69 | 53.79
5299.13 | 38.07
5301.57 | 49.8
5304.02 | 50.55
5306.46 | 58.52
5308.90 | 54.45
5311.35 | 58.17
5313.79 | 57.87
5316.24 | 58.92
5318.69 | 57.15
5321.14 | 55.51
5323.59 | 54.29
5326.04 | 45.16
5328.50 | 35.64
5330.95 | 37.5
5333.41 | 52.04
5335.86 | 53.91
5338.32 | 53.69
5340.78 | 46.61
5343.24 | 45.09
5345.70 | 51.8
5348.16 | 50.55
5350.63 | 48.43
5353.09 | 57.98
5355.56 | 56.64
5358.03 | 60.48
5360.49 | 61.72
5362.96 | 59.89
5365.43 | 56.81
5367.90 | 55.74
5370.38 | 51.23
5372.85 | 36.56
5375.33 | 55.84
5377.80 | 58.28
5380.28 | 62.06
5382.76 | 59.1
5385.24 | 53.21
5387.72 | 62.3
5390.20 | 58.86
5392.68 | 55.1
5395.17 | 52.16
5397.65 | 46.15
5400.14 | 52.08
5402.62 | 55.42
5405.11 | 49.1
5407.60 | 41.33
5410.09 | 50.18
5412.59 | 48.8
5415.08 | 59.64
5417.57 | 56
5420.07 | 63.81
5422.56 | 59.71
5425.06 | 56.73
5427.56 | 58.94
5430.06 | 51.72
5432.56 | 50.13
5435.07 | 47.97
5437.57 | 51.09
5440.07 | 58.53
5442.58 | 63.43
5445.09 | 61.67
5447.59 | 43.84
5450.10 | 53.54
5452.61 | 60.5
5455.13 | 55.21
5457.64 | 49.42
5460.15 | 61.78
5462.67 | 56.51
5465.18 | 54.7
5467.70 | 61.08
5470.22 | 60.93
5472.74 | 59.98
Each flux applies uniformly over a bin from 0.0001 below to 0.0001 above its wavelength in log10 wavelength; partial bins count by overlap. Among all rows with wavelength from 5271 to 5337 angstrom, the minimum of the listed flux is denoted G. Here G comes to 32.88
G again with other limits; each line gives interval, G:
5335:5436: 36.56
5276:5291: 42.23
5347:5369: 48.43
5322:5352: 35.64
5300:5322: 49.8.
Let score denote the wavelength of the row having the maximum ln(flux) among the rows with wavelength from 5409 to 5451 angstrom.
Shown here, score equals 5420.07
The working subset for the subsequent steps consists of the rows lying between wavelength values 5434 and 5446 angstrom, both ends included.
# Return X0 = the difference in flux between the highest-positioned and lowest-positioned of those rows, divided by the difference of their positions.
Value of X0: 1.4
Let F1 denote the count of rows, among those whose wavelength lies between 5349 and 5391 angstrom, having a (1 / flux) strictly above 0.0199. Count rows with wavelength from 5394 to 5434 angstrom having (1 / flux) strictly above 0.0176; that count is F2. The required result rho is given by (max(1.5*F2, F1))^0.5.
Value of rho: 4.2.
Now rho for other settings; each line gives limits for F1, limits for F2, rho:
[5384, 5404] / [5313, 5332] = 2.7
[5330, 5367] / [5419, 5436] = 2.4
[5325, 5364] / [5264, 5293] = 3.7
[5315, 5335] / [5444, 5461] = 2.4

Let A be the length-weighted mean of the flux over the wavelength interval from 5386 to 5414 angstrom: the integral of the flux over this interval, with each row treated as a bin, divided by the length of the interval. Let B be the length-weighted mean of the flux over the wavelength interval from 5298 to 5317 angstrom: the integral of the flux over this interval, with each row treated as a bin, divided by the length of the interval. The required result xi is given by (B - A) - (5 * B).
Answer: -265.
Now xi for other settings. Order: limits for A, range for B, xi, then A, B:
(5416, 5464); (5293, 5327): -270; 55.8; 53.6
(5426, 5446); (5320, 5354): -252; 55.3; 49.1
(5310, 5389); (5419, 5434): -280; 53.5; 56.6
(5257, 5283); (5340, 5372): -260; 44.0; 54.0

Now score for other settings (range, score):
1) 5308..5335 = 5316.24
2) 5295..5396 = 5387.72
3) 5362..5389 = 5387.72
